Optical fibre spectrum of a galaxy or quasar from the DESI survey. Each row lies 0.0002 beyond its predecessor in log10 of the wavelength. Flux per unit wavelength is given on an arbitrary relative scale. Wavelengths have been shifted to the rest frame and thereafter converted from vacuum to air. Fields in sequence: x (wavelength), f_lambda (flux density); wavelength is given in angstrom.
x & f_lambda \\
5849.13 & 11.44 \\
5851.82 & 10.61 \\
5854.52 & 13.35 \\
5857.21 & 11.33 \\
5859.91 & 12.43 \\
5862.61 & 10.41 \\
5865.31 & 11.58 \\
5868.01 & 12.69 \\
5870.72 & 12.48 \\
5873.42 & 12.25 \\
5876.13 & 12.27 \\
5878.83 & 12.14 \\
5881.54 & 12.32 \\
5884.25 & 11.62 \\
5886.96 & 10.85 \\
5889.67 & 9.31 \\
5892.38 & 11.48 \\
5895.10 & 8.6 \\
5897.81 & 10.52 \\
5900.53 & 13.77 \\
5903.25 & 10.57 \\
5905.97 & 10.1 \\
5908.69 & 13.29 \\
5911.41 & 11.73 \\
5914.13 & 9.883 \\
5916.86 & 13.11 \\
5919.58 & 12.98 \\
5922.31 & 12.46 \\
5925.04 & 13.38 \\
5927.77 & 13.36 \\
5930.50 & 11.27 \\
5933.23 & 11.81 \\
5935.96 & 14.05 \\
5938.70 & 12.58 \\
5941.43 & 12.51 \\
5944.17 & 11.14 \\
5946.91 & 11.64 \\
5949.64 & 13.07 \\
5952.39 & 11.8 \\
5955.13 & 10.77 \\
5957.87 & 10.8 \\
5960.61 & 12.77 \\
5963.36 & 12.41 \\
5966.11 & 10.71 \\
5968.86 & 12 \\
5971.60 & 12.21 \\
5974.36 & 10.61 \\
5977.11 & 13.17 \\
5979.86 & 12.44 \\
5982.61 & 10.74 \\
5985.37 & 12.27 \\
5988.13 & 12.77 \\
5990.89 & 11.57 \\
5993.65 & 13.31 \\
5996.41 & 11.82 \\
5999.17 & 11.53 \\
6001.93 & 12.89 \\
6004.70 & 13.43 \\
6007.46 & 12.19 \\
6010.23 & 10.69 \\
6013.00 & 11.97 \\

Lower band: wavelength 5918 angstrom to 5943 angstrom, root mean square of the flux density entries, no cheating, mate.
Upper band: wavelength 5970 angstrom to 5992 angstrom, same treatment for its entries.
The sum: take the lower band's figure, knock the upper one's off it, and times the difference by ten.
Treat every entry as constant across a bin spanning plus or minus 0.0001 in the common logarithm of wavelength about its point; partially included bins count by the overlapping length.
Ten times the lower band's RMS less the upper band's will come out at 7.3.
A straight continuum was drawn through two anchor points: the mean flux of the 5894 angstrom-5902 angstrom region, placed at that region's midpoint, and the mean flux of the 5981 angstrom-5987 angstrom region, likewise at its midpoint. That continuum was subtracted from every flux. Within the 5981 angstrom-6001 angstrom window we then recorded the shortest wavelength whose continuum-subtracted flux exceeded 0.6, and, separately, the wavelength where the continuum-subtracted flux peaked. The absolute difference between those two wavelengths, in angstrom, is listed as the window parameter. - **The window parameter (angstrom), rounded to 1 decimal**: 8.3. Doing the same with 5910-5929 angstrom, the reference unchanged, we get 13.6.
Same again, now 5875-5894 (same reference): 5.4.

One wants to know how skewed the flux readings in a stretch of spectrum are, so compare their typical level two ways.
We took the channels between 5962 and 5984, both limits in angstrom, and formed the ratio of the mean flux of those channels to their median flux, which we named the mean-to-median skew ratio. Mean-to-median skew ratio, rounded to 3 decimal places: 0.974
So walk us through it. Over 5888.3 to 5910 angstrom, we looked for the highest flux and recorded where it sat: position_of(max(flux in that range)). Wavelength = 5900.53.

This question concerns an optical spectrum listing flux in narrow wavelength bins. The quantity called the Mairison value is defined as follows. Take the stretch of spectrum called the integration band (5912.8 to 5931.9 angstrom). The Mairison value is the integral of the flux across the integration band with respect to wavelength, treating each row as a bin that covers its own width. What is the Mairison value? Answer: 236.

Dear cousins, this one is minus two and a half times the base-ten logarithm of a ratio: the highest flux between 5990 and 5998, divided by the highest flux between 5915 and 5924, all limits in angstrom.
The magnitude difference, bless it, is -0.016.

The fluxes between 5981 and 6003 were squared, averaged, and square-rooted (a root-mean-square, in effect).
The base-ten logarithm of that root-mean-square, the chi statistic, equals 1.08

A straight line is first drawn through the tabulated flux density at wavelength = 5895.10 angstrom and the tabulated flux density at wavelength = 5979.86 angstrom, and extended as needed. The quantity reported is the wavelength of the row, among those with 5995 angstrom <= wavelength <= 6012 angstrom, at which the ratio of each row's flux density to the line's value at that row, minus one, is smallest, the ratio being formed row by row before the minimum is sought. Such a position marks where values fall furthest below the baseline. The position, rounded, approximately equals 6010.23 angstrom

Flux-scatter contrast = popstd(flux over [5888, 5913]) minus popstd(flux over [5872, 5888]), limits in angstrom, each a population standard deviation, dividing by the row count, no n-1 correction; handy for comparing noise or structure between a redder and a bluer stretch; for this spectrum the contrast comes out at 1.1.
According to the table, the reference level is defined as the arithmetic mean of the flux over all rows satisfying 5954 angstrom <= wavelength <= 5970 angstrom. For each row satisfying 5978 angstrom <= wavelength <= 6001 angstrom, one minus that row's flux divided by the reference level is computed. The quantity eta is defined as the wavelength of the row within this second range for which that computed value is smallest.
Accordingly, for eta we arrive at 5993.65 angstrom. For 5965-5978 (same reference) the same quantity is 5977.11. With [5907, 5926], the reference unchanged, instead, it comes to 5925.04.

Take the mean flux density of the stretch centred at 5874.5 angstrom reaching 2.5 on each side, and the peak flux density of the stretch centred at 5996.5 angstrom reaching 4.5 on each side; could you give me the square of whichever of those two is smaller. 150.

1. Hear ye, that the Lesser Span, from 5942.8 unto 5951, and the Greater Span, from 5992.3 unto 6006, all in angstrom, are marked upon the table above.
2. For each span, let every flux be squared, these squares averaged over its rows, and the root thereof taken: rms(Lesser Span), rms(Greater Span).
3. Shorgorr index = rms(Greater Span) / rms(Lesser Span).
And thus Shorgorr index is 1.05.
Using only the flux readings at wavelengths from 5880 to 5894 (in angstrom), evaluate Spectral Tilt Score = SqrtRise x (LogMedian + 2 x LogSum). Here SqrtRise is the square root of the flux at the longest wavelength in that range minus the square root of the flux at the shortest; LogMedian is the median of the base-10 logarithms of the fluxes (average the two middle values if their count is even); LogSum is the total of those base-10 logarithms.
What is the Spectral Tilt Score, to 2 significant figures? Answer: -1.4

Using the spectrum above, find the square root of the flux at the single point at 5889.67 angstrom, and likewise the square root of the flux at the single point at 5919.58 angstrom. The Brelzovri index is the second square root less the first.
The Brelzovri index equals 0.55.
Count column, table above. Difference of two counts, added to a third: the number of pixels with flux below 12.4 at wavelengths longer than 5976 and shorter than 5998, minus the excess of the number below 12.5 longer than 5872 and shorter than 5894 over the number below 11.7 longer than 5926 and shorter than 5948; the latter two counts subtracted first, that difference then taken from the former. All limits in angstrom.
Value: -1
